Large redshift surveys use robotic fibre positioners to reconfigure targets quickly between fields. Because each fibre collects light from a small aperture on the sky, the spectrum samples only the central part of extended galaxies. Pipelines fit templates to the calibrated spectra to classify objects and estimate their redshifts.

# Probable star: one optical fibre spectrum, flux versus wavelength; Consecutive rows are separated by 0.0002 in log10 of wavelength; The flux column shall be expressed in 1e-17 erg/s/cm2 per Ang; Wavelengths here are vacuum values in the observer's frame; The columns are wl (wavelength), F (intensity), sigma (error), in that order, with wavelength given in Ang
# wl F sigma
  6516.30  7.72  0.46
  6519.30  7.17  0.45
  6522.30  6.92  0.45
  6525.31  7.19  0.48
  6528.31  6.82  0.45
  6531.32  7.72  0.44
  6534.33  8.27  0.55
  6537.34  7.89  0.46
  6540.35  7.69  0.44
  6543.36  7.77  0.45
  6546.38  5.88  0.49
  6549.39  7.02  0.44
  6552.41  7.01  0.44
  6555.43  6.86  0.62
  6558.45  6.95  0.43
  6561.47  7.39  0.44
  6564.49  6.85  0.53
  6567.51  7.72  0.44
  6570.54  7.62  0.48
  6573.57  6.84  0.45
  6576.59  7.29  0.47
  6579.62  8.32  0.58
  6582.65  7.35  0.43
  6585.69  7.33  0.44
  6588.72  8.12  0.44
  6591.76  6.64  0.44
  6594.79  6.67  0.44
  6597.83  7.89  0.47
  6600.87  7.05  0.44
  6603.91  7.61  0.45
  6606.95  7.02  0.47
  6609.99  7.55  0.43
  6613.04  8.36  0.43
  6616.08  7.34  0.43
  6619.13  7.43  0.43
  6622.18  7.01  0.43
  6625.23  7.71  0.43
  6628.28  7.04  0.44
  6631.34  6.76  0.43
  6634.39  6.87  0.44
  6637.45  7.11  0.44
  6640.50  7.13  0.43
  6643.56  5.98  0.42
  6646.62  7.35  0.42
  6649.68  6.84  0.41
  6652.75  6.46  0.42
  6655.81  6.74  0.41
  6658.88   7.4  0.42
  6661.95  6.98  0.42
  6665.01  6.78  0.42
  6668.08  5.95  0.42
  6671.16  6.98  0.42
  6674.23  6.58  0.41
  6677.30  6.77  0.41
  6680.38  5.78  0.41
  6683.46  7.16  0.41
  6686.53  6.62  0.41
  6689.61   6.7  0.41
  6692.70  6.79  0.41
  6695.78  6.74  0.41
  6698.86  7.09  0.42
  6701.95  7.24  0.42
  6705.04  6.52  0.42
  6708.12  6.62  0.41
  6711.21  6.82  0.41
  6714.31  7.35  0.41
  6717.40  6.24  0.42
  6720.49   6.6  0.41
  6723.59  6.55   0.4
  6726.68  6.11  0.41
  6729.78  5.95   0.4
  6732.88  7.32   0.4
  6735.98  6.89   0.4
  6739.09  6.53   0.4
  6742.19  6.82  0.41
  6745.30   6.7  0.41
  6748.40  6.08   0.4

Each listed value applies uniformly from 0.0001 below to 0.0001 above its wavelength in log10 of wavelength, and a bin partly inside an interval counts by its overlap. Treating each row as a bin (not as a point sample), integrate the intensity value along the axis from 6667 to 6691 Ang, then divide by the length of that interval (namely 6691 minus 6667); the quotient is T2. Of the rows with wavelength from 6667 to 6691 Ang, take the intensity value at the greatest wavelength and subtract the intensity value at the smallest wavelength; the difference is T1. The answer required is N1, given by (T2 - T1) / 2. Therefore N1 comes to 2.91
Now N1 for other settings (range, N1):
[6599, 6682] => 4.13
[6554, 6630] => 3.59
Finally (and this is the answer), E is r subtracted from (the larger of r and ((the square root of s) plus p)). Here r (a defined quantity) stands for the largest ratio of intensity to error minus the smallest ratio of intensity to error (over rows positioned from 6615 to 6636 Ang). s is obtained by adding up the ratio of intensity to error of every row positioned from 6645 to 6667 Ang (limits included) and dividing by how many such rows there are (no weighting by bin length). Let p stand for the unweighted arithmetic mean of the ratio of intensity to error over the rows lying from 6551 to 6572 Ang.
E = 16.9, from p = 15.2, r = 2.3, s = 16.6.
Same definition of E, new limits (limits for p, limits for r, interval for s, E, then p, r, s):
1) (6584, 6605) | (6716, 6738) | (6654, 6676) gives 17.0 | 16.4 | 3.4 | 16.2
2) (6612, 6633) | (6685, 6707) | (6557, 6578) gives 19.4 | 17.1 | 1.7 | 15.7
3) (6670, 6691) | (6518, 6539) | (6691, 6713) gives 17.7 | 16.2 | 2.6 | 16.5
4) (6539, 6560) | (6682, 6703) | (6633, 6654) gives 17.8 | 15.1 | 1.3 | 16.0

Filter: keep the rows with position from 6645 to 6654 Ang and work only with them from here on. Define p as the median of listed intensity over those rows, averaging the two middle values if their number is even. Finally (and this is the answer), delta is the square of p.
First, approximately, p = 6.84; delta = 46.8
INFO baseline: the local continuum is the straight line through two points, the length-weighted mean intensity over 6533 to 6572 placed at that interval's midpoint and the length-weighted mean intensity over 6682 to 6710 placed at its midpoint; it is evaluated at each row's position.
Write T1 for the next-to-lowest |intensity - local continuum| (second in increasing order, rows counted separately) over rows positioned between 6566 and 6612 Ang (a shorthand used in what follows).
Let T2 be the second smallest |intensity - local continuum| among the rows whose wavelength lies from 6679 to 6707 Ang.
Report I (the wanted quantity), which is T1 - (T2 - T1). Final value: 0.09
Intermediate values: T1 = 0.090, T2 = 0.093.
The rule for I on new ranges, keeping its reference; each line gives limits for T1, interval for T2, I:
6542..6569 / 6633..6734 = 0.54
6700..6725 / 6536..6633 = 0.24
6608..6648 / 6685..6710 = 0.03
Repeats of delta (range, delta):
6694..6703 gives 50.3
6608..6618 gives 57.0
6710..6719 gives 46.5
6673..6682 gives 43.3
